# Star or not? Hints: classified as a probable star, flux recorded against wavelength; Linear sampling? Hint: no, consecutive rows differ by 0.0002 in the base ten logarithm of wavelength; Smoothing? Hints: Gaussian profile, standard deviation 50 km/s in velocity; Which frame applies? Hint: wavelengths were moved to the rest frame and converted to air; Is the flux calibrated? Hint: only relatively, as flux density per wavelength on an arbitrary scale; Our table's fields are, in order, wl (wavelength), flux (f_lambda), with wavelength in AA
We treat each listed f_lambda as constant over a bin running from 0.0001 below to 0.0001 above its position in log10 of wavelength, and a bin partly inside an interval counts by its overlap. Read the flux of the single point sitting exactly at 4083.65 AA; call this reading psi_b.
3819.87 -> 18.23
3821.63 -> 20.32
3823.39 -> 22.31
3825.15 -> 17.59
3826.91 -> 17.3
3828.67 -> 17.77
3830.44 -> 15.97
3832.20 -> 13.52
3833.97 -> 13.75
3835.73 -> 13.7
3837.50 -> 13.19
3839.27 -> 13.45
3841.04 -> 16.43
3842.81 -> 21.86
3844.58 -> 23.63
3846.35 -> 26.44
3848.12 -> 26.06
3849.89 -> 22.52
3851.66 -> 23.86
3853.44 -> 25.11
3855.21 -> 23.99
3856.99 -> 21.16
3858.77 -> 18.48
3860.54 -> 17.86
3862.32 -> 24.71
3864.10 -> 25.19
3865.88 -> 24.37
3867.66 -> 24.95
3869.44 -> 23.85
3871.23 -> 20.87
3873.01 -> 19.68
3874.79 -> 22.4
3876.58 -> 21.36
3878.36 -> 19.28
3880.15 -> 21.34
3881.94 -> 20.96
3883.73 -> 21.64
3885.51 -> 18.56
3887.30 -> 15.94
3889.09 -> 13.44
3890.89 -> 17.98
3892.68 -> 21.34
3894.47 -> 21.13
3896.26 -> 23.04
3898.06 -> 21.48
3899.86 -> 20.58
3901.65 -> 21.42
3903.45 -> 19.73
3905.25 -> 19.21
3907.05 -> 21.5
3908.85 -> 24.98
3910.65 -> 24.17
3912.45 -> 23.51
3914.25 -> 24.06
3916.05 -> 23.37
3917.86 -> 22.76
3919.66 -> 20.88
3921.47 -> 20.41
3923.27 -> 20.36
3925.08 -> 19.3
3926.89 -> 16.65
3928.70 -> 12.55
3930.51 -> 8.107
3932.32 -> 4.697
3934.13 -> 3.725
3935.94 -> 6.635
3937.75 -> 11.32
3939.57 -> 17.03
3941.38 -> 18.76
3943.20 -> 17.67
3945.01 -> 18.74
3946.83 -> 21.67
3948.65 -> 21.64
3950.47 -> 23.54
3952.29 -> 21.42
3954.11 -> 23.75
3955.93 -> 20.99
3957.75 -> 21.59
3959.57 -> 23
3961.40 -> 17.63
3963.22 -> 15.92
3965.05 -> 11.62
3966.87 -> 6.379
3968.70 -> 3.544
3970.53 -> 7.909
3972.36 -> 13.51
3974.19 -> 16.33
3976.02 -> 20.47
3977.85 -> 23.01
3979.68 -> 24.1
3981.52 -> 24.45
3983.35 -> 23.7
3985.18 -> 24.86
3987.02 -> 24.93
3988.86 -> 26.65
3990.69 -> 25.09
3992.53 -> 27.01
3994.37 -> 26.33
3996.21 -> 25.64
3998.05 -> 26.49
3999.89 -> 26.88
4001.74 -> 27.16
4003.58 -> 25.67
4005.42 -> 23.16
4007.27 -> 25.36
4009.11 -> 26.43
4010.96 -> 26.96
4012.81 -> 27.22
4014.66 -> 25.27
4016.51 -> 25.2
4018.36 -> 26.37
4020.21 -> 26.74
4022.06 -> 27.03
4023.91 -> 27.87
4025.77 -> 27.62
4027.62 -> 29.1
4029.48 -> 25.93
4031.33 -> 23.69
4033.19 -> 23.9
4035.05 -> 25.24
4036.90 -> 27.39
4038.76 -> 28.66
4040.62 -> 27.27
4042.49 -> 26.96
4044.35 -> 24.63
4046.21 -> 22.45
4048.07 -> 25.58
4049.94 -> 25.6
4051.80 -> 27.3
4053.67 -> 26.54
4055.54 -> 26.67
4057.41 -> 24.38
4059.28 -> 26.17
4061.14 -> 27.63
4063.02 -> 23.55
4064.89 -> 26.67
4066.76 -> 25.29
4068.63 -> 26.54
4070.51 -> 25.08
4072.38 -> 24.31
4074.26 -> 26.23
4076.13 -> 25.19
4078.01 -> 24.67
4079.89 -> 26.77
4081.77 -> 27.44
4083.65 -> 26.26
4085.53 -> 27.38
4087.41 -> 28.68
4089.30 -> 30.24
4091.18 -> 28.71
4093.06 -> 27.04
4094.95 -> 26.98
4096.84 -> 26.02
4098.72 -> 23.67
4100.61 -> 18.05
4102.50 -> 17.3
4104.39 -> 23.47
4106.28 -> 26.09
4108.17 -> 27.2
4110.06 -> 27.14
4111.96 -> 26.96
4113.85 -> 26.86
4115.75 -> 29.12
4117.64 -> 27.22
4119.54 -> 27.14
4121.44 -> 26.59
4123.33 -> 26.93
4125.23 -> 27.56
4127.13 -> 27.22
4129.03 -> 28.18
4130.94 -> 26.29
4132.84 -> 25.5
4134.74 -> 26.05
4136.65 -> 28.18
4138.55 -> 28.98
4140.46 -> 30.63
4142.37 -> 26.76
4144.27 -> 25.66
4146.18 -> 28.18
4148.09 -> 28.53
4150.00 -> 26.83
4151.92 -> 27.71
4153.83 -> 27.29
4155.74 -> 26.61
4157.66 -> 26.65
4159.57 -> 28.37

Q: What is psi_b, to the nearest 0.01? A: 26.26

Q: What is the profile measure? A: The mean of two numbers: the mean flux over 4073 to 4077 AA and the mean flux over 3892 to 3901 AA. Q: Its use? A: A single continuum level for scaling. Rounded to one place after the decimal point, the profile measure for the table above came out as 23.6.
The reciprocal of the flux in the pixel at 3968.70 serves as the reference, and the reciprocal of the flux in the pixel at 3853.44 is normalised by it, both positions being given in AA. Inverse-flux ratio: 0.14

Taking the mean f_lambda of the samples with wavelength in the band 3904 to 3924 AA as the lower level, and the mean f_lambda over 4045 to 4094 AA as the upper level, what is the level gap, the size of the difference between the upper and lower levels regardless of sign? 4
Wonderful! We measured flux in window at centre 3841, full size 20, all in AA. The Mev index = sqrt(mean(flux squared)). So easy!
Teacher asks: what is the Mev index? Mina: 19.3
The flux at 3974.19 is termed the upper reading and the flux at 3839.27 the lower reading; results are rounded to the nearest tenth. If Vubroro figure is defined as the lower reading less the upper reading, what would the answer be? -2.9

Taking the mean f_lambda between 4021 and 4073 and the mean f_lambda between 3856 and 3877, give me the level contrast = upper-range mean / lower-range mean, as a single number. 1.2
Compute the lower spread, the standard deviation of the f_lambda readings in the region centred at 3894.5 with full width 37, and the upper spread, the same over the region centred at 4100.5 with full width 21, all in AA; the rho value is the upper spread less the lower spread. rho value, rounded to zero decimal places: 1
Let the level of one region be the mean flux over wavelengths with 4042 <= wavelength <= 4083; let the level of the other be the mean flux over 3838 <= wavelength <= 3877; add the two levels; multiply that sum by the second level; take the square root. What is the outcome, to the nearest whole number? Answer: 33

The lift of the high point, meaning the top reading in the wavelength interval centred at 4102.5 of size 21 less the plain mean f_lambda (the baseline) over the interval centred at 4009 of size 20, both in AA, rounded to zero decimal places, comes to 1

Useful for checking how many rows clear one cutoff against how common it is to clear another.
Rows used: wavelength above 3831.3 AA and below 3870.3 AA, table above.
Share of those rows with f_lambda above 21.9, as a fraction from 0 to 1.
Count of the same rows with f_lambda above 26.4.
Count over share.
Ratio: 1.8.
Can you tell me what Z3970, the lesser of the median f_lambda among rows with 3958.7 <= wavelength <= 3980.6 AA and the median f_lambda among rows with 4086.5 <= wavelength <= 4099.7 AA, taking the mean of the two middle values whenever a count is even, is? 16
